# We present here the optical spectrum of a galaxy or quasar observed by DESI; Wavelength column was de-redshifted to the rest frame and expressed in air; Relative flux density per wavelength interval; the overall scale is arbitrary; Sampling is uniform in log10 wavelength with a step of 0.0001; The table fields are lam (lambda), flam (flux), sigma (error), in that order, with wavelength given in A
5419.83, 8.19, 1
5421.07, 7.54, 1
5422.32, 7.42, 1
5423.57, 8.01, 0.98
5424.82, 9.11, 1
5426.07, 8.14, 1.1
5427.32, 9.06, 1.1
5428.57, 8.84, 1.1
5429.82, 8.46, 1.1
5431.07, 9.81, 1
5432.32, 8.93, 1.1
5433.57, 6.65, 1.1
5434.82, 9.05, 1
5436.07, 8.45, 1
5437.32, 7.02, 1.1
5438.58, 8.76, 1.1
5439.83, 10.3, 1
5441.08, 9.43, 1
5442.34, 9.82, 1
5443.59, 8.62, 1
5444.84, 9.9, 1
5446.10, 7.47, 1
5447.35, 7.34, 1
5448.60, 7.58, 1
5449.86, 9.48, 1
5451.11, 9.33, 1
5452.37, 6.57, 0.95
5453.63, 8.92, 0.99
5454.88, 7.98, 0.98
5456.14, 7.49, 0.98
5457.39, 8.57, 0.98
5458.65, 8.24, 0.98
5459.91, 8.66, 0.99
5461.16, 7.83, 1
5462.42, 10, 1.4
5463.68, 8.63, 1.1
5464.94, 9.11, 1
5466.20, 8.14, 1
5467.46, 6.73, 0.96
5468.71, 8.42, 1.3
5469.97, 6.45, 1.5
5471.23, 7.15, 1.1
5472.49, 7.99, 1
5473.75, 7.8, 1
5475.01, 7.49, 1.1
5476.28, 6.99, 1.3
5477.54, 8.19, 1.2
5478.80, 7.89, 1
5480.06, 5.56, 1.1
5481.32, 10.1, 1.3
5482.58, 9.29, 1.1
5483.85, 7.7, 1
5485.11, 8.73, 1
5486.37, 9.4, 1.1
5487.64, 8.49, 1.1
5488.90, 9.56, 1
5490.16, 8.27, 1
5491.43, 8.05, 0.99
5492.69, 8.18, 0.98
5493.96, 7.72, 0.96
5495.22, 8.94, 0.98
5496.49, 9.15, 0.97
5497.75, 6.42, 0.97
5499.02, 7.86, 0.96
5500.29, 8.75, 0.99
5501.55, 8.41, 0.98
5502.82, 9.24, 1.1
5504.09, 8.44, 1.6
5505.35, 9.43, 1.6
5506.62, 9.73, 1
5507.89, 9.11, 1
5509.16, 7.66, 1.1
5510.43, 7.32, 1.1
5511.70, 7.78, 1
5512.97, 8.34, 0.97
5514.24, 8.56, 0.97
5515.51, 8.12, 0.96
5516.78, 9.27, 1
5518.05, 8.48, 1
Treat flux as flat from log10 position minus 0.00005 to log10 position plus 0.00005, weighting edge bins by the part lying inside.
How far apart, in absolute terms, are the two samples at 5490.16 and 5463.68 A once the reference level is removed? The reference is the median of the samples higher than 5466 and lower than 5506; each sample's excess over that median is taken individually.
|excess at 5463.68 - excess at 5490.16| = 0.36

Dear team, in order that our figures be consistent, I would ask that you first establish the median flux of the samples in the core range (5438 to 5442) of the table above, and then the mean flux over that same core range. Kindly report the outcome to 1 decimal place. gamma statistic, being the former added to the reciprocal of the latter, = 9.5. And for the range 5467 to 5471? 6.9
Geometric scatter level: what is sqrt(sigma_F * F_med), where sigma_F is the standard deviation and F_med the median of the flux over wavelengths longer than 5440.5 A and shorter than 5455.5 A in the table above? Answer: 3.1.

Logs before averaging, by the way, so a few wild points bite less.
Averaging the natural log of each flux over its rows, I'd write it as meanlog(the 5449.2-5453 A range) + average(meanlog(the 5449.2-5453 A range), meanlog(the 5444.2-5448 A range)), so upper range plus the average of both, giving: 4.23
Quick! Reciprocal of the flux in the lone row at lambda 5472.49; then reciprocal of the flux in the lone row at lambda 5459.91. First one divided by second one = 1.08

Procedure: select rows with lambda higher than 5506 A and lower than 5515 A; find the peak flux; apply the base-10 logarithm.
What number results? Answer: 0.988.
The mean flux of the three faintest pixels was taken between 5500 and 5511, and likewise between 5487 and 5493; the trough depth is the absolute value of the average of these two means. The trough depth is 7.98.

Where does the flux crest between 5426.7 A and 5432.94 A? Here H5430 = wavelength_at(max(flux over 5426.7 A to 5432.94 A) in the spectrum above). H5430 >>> 5431.07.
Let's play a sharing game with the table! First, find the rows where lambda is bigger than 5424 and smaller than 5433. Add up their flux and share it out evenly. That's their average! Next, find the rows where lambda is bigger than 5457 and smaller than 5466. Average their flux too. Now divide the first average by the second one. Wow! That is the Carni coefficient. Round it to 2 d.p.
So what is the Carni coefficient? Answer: 1.02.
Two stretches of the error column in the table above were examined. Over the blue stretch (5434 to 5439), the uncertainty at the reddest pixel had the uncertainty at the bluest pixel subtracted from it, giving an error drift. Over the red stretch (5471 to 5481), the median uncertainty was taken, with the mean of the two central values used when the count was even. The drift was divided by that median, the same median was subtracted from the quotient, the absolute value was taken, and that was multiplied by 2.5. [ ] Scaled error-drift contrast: 2.5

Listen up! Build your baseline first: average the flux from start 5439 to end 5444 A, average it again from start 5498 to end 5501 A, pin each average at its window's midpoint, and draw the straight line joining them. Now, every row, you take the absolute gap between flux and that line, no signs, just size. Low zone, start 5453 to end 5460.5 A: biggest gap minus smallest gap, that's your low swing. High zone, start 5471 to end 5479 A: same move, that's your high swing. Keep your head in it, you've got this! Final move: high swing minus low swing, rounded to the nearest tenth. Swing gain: -0.1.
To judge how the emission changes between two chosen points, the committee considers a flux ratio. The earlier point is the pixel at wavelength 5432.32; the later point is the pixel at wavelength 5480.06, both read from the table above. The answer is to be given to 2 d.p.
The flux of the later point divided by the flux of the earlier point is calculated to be 0.62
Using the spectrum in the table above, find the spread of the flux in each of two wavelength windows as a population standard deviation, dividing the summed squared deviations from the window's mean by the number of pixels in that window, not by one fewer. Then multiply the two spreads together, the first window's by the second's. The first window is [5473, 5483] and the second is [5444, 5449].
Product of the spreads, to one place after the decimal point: 1.4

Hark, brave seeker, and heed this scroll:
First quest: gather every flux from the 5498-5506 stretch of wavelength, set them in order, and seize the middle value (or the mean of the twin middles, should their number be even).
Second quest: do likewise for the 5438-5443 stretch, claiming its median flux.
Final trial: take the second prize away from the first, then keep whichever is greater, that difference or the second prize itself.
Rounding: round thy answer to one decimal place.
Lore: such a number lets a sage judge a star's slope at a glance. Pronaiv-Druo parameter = 9.6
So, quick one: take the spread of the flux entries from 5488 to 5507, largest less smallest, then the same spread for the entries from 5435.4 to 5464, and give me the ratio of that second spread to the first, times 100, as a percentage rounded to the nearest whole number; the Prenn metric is 113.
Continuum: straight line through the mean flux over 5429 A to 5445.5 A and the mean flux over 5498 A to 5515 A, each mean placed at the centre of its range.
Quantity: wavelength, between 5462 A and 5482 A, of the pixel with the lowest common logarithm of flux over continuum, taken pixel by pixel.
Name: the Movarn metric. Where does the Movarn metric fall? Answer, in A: 5480.06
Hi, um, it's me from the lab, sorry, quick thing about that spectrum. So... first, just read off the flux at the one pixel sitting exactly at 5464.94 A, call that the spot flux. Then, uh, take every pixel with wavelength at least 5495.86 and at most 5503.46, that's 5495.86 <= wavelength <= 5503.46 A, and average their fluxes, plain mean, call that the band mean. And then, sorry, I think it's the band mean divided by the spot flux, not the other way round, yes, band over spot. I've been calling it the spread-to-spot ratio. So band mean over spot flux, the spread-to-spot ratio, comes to 0.91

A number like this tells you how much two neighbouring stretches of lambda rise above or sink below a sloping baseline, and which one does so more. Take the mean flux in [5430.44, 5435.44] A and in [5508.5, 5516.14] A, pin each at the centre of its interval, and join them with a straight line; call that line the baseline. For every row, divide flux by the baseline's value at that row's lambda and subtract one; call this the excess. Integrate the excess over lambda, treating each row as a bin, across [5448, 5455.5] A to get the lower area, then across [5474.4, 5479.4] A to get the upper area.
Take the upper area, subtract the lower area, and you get -0.2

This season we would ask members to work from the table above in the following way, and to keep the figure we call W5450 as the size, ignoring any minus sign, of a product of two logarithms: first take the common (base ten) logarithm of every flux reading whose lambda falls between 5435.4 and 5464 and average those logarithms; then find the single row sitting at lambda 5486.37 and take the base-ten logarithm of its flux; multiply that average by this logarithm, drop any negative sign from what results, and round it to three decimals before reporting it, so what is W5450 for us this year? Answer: 0.903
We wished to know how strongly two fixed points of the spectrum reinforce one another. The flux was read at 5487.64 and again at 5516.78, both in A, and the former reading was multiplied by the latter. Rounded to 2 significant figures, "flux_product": 79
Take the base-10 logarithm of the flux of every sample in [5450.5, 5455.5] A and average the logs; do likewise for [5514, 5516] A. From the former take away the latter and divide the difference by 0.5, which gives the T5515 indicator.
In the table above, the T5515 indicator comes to -0.02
